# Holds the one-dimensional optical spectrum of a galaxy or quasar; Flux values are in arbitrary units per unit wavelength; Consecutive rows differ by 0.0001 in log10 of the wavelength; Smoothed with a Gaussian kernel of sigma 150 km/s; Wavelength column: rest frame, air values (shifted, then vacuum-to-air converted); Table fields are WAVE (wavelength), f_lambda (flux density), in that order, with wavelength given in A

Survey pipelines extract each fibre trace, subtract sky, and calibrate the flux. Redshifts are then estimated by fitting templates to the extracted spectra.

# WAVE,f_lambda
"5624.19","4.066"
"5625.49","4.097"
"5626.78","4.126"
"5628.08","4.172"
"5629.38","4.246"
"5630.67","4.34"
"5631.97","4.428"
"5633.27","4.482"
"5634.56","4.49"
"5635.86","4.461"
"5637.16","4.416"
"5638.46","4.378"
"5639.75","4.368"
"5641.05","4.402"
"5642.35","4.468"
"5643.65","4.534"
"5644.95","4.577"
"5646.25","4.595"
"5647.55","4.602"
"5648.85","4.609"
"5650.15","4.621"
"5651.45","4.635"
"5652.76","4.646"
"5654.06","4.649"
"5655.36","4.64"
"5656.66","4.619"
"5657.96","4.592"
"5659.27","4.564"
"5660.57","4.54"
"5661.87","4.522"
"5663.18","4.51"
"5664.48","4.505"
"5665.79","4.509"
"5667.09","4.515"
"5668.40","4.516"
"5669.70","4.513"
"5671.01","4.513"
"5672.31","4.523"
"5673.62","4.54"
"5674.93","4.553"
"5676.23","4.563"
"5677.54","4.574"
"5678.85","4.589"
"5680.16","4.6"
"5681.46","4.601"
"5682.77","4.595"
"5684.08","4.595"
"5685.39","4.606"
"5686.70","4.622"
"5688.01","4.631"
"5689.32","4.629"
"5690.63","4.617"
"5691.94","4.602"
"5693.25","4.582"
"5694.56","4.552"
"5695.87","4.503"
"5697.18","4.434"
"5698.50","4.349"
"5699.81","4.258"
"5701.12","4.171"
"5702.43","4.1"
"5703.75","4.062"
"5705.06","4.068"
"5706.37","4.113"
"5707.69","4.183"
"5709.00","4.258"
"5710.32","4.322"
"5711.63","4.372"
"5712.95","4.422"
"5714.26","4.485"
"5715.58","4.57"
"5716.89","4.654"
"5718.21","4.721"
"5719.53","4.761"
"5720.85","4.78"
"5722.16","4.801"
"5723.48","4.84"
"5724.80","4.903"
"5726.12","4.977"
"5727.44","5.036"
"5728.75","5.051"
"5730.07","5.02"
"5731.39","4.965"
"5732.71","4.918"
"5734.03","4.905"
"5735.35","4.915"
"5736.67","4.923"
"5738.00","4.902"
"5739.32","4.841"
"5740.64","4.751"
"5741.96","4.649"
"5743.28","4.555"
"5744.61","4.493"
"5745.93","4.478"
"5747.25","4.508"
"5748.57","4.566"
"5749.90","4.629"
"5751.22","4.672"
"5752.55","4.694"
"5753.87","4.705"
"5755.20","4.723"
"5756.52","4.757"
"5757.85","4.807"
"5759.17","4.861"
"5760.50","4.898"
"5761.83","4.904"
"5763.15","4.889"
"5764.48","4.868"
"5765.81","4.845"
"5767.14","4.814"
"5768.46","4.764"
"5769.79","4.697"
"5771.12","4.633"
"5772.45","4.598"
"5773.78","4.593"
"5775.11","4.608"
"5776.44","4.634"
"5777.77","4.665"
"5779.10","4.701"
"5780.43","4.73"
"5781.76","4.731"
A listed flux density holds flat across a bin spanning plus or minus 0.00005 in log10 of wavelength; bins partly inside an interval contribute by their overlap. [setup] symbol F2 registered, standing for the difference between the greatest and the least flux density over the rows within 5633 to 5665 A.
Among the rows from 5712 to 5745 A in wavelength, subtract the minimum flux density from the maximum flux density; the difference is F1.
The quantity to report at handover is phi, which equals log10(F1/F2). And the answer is 0.35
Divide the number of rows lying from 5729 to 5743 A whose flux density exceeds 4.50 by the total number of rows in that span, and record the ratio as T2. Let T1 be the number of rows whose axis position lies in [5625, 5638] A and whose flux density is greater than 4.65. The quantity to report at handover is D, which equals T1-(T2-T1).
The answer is -1.00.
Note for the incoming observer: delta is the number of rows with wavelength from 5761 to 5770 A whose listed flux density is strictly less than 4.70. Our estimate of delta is 1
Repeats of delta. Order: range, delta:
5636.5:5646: 7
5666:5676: 7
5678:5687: 7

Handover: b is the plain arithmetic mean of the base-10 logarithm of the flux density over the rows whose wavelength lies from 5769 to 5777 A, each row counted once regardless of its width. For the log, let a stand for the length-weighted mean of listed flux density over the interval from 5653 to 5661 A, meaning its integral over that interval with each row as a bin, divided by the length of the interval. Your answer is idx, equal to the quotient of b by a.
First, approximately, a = 4.61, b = 0.665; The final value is 0.144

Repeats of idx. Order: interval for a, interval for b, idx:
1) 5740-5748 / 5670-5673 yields 0.143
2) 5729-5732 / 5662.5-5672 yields 0.131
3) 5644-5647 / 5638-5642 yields 0.140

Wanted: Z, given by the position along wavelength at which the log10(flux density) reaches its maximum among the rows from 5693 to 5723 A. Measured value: 5722.16 A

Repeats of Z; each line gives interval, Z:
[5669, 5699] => 5688.01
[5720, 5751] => 5728.75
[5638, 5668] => 5654.06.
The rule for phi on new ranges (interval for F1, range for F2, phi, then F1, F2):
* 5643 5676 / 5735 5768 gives -0.49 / 0.14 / 0.4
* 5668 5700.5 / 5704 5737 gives -0.42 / 0.37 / 1.0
